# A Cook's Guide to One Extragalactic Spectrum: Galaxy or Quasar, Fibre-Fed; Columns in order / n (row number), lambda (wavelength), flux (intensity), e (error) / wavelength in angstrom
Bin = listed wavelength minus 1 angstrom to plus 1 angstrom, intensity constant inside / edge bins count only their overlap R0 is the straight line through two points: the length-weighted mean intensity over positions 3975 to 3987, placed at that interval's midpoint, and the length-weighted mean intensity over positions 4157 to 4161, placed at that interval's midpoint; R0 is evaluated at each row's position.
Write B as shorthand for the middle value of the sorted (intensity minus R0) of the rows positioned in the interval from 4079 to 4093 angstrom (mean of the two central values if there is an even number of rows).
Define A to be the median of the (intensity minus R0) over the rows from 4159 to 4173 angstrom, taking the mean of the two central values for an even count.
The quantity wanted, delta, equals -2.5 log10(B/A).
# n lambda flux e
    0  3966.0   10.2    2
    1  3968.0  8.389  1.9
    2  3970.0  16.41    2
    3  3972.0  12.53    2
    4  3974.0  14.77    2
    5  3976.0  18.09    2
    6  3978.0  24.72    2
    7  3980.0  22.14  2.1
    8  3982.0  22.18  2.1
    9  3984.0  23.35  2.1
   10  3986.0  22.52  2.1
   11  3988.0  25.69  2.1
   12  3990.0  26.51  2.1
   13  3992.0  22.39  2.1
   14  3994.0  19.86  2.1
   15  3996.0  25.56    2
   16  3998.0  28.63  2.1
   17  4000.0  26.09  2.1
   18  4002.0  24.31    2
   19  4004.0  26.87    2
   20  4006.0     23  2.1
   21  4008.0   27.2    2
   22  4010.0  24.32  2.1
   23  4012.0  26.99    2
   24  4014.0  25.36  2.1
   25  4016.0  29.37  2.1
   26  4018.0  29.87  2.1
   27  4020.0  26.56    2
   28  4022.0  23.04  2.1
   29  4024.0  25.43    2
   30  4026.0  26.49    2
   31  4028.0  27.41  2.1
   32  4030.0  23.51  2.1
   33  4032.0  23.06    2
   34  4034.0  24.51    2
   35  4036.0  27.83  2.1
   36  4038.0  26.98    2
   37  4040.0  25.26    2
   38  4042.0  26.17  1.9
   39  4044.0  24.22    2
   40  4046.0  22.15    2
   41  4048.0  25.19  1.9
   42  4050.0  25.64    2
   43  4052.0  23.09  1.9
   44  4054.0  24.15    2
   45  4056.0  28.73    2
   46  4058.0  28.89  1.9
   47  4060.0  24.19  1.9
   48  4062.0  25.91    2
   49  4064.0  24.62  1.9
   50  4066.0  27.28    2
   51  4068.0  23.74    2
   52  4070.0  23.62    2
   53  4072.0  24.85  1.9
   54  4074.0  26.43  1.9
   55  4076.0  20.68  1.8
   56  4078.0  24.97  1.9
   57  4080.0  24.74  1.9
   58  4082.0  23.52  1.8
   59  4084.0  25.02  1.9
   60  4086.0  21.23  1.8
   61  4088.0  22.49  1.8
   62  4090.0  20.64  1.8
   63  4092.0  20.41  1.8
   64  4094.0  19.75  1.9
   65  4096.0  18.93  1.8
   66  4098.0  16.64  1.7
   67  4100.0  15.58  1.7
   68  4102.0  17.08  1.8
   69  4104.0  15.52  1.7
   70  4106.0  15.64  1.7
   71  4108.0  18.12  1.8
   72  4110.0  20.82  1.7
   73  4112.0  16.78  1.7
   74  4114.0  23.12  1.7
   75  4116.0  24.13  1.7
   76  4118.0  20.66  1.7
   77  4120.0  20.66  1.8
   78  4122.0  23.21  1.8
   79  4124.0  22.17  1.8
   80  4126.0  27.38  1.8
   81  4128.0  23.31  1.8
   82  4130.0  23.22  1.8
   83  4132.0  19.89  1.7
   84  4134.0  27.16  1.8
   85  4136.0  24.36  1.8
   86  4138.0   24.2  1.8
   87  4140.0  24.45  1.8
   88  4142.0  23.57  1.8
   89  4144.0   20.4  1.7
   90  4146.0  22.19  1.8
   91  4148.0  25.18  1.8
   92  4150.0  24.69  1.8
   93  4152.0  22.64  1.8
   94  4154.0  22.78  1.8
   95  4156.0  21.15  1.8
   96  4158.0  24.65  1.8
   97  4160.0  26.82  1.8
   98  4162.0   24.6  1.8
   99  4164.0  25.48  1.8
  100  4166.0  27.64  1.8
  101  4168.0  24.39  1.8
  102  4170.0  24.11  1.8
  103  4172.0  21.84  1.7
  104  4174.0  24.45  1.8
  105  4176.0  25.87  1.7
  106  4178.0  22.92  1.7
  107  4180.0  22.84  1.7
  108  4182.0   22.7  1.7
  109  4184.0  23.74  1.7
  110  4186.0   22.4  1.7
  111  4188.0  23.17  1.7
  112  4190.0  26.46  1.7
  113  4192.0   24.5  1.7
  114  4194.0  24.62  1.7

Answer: -0.5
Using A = -1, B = -2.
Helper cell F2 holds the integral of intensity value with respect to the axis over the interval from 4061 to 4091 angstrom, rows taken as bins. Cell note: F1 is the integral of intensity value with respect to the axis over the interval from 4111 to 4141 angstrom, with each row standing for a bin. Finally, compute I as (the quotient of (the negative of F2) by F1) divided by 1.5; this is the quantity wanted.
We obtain -0.70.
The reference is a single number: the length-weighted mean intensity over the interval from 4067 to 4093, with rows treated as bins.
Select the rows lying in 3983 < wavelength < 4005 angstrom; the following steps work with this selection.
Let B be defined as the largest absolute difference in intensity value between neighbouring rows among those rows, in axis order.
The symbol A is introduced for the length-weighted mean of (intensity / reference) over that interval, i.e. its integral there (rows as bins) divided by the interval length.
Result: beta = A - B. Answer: -5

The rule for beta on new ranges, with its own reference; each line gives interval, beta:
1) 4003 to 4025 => -3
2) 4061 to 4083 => -5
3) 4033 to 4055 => -2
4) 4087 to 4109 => -2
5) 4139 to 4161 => -2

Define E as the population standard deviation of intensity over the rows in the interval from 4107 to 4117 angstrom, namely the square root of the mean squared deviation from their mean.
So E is 2.8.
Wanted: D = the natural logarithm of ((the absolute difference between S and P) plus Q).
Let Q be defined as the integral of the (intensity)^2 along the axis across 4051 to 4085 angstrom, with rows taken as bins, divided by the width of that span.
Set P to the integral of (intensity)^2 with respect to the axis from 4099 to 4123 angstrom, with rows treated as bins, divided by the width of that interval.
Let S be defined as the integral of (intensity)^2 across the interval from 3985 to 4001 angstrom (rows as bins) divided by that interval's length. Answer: 6.76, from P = 381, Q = 627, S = 615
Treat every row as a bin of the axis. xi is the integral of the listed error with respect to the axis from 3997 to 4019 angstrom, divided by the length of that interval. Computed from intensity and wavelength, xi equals 2.06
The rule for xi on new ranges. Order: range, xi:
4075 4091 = 1.84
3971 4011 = 2.06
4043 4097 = 1.91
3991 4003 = 2.07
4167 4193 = 1.72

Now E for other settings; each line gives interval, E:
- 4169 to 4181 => 1.3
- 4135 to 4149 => 1.5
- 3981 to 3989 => 1.4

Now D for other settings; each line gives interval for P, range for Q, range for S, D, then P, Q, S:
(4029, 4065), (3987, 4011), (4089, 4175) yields 6.65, 640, 632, 499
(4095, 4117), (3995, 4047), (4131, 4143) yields 6.80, 347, 668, 578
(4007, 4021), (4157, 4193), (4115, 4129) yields 6.68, 738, 596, 537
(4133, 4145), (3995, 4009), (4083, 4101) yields 6.74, 581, 676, 410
